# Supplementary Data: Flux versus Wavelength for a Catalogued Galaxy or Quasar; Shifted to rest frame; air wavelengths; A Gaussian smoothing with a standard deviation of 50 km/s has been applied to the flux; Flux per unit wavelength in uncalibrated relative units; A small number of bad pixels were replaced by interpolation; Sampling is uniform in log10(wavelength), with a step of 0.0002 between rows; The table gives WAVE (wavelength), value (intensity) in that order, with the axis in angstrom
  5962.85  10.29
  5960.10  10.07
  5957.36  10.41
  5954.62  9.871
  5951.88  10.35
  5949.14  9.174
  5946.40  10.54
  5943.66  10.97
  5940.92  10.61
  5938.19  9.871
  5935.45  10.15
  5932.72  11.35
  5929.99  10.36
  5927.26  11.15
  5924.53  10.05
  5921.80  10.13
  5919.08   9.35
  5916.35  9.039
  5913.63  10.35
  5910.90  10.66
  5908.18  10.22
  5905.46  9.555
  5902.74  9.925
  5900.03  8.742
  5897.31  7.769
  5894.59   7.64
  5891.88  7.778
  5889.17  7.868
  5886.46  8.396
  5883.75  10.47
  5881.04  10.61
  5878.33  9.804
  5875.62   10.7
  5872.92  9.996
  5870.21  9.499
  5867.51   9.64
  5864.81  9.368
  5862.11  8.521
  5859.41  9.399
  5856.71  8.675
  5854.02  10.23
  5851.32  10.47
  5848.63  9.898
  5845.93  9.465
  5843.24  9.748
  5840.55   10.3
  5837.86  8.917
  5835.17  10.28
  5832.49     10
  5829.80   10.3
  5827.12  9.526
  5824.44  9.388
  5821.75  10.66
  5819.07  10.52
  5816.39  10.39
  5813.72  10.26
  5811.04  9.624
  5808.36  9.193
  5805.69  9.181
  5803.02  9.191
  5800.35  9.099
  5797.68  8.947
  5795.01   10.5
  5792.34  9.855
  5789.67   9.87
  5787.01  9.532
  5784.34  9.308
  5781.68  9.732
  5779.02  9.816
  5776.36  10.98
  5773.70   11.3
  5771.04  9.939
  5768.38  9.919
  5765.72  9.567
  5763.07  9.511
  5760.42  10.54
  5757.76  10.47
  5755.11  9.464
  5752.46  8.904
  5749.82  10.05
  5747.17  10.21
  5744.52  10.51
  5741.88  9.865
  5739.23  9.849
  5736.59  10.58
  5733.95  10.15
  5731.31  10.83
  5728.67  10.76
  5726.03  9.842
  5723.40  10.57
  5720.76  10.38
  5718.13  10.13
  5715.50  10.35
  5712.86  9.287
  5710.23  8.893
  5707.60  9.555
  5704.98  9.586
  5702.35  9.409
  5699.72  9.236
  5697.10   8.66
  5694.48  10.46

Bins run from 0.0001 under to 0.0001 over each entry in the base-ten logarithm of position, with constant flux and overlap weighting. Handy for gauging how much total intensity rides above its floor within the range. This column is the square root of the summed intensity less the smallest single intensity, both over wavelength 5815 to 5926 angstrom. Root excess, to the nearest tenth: 19.7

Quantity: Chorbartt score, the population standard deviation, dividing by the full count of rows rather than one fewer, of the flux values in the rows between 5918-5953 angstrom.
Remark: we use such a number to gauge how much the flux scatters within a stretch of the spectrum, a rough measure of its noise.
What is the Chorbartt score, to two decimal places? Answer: 0.61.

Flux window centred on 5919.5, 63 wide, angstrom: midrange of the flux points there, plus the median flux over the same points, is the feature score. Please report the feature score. 19.5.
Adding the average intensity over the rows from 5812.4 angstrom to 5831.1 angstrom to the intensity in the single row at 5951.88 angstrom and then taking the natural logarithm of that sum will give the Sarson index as 3.02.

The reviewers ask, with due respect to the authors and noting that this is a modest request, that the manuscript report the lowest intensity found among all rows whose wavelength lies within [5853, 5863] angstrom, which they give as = 8.521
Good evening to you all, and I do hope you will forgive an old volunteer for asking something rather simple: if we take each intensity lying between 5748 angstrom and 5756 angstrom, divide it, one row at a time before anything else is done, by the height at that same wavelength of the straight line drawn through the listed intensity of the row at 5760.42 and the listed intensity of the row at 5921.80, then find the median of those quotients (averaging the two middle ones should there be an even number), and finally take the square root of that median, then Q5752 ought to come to 0.947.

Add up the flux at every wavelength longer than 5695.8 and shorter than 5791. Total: 358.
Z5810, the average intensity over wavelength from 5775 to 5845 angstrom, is 9.8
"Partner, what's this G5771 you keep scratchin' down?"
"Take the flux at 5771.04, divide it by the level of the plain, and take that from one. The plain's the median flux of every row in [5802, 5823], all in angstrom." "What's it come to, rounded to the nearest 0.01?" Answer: 0.00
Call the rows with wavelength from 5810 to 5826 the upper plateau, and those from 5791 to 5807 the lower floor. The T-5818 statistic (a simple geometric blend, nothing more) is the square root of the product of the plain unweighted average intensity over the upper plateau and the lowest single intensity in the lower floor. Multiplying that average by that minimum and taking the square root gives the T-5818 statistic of 9.5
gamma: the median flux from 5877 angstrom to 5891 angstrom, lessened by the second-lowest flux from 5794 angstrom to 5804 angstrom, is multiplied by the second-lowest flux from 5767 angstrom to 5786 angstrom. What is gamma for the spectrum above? 7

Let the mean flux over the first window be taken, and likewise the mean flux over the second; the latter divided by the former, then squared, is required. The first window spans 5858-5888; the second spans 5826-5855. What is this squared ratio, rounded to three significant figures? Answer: 1.05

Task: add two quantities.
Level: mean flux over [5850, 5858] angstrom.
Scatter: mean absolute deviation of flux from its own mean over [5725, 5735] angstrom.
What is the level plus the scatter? 10.2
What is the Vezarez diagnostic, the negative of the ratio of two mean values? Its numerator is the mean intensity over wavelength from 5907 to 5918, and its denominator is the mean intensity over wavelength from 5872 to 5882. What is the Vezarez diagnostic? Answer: -0.98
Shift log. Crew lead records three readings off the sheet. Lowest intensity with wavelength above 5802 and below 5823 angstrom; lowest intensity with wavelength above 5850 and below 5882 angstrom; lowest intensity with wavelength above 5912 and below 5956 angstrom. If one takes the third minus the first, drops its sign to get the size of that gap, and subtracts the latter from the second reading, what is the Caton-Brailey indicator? 8.38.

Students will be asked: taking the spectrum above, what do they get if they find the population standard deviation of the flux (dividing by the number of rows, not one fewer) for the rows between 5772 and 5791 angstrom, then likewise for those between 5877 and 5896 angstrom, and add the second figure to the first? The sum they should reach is 1.92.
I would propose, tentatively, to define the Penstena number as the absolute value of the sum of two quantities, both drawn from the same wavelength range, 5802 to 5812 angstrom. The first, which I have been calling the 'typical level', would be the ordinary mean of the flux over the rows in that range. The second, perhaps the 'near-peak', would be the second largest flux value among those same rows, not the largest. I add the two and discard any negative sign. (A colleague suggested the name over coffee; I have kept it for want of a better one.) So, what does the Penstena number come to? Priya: 18.5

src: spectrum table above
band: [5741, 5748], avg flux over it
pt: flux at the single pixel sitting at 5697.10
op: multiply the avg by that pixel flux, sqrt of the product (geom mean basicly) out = 9.4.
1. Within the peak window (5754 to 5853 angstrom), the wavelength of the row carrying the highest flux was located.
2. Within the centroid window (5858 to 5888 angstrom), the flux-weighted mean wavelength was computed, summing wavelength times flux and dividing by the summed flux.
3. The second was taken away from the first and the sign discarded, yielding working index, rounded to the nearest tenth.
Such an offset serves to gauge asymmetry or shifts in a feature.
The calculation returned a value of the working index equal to 99.4 angstrom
